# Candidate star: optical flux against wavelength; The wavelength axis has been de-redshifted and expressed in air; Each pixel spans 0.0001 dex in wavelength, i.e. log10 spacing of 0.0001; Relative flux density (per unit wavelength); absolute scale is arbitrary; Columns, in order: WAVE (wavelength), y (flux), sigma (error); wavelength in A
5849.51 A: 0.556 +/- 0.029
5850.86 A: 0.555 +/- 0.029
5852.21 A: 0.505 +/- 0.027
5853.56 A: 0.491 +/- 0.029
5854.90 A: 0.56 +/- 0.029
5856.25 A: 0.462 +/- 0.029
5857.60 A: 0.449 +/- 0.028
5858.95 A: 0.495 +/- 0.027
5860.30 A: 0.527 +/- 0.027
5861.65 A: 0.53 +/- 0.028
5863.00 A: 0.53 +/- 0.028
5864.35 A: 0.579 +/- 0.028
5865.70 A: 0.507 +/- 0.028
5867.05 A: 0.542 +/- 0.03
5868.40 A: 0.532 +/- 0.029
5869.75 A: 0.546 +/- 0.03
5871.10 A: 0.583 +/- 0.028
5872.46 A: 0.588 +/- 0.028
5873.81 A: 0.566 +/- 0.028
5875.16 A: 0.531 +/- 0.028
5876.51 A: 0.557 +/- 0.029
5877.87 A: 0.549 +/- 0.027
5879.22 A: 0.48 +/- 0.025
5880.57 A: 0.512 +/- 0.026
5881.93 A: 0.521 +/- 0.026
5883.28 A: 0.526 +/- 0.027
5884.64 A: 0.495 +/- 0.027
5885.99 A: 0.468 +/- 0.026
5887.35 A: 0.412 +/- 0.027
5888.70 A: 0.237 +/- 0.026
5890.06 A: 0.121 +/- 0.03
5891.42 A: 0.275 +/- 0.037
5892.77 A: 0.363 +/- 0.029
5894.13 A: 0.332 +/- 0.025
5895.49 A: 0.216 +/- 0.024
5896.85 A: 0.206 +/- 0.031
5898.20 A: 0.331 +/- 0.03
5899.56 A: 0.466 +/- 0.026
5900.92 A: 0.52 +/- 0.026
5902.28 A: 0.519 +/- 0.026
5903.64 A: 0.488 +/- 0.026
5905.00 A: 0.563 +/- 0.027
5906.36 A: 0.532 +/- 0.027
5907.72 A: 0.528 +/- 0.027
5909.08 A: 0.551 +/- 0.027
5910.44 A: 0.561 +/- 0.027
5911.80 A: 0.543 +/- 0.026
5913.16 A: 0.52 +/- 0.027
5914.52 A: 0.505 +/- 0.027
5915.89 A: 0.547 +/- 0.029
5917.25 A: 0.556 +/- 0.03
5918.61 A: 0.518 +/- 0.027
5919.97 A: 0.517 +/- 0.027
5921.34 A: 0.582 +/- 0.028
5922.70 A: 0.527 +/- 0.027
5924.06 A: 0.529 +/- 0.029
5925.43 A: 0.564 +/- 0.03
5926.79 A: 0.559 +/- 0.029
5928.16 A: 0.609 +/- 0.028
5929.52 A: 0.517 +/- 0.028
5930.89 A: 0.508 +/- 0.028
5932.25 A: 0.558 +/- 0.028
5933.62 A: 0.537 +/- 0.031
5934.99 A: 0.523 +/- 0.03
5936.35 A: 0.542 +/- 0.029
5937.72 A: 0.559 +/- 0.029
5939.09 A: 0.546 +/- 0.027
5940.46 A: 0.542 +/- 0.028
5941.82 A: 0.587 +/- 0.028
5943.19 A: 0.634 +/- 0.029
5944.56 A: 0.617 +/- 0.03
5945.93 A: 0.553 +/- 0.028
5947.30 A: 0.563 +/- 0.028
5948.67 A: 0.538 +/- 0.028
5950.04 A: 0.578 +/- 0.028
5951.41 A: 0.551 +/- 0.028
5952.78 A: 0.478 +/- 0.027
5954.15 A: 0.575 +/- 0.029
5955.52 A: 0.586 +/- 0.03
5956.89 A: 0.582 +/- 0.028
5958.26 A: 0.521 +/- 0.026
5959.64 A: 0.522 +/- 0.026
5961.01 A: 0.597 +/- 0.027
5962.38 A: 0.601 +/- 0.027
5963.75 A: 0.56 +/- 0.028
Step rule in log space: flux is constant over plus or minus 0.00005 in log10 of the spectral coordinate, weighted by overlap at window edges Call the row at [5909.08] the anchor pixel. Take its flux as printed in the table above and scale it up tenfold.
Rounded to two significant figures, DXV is 5.5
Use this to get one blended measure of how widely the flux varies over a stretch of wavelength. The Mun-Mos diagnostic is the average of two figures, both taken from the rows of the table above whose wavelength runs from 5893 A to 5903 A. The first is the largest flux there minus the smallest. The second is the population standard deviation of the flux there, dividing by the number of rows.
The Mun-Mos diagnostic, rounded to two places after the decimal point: 0.22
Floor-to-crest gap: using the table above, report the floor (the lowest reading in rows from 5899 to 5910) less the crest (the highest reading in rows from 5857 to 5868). -0.11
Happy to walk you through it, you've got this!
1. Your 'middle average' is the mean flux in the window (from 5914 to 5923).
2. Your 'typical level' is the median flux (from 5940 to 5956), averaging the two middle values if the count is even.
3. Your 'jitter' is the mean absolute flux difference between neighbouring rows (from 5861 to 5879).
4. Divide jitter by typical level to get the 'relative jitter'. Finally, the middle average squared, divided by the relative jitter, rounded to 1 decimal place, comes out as 6.3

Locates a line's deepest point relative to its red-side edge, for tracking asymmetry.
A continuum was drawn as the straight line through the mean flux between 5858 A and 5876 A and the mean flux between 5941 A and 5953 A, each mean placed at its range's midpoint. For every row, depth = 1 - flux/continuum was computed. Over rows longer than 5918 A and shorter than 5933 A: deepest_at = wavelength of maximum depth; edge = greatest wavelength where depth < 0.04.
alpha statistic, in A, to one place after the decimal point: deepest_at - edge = -1.4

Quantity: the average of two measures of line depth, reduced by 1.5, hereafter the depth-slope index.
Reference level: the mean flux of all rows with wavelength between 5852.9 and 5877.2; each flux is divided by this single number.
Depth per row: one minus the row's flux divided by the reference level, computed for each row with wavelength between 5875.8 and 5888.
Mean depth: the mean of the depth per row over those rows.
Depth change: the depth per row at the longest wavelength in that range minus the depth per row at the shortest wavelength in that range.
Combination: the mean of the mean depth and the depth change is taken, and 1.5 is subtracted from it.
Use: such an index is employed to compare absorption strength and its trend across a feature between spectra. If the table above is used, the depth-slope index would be -1.34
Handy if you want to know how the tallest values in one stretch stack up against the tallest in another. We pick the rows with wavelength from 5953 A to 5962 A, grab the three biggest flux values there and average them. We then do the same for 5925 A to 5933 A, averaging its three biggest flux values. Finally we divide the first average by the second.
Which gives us 1.02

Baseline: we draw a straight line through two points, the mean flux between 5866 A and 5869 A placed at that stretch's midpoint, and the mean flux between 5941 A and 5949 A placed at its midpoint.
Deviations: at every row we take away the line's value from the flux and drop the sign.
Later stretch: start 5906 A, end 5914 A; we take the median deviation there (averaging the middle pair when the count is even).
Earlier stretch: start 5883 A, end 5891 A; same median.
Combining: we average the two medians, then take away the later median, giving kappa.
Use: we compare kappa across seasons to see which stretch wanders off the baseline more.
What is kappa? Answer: 0.042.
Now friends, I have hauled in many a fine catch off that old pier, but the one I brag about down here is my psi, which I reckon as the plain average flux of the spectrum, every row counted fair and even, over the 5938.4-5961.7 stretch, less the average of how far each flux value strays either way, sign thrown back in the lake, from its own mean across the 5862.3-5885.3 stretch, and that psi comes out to 0.539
